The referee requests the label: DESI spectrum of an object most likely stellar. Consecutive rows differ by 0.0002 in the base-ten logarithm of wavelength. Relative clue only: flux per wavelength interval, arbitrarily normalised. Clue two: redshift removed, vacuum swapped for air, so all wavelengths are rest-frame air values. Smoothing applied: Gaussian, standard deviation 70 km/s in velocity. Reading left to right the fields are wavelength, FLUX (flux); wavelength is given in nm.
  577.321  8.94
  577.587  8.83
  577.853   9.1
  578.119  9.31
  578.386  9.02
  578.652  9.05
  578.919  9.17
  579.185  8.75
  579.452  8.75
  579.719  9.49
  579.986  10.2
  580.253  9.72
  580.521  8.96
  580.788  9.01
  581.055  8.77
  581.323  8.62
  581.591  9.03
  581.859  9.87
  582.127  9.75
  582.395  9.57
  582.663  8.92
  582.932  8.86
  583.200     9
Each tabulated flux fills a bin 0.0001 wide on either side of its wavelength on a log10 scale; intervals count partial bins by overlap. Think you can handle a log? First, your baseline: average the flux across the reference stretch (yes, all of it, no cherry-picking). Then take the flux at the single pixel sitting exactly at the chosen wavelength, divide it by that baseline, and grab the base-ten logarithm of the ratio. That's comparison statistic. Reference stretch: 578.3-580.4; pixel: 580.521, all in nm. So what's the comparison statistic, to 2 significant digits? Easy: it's -0.015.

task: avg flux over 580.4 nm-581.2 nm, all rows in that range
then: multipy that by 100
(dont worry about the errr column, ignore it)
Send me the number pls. 891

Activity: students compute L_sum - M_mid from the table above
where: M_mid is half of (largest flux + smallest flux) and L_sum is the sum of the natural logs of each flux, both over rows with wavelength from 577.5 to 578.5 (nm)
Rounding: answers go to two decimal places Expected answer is -0.25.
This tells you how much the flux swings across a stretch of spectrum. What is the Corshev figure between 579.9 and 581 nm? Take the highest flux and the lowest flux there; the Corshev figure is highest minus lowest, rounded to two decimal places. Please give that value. 1.24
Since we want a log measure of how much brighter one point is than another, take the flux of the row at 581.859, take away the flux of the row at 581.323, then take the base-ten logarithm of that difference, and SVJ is 0.10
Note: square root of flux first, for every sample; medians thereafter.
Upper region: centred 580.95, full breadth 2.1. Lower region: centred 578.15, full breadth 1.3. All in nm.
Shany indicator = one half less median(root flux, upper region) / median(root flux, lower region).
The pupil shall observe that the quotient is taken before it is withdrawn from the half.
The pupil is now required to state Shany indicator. -0.498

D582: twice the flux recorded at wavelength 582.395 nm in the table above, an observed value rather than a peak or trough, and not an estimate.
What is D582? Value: 19.1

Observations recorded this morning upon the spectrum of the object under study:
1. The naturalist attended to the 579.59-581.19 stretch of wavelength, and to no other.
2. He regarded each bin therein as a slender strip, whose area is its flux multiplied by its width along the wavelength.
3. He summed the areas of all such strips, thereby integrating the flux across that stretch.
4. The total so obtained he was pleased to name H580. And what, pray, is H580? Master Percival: 15.0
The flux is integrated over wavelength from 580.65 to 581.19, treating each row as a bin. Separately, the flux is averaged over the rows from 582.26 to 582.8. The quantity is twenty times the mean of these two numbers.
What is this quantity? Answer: 140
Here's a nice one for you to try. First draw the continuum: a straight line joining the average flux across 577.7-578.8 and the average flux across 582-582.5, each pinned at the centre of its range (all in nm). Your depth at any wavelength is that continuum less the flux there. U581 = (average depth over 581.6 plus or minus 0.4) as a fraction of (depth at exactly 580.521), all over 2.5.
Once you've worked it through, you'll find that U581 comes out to 0.3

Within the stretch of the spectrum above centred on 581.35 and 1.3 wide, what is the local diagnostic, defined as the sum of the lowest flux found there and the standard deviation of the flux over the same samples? 9.1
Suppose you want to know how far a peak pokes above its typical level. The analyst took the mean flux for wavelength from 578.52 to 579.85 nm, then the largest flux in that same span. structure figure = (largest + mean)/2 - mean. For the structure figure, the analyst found 0.22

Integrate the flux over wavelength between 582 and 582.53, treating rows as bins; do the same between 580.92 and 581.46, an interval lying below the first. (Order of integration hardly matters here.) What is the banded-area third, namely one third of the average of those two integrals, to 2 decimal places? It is 1.64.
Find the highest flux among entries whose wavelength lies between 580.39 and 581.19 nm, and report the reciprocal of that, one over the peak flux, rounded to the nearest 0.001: 0.111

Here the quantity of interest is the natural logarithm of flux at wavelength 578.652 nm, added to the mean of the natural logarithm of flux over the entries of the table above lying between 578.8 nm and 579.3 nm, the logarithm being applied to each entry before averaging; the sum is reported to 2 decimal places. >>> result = 4.40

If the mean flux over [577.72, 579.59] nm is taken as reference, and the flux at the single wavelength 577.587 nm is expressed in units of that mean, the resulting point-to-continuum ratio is 0.98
